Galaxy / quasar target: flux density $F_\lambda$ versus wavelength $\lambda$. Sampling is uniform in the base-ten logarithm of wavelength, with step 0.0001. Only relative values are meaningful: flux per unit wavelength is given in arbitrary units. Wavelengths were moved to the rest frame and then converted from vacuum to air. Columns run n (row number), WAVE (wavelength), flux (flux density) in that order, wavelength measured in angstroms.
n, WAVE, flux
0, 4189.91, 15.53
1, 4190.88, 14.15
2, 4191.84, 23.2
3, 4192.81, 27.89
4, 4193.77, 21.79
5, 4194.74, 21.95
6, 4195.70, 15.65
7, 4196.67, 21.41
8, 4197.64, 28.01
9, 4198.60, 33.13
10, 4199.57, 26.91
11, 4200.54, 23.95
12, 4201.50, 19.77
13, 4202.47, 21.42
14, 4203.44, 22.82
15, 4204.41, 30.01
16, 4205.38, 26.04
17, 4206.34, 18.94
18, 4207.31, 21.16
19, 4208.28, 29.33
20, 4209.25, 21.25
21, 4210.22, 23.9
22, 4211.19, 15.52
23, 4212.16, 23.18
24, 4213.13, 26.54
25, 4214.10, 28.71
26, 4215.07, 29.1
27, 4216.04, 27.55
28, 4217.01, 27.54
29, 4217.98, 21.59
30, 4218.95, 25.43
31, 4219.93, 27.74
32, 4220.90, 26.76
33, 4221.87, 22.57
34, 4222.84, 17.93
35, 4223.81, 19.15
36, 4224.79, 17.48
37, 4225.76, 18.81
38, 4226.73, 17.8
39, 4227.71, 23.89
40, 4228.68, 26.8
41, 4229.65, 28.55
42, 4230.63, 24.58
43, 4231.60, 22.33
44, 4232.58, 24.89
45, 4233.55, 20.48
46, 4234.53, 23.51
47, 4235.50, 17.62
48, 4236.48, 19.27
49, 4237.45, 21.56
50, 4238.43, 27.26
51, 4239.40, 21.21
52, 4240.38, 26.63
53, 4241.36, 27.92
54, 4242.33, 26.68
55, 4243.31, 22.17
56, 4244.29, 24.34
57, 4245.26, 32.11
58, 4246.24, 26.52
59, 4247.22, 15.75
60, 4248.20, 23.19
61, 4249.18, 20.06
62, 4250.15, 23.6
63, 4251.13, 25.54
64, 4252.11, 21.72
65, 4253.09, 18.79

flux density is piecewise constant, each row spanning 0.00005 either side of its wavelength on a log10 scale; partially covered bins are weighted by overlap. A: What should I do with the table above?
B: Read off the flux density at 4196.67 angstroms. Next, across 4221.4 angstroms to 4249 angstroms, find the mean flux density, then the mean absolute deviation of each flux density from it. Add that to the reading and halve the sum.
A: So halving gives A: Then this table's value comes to 12.4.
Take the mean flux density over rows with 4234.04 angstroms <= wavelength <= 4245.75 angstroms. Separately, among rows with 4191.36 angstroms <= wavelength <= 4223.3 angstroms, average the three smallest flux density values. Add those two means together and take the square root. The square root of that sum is 6.37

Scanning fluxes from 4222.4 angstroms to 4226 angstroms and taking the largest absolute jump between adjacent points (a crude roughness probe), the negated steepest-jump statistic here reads -1.7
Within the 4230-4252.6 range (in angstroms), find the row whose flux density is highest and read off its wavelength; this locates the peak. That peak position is 4245.26 angstroms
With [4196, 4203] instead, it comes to 4198.60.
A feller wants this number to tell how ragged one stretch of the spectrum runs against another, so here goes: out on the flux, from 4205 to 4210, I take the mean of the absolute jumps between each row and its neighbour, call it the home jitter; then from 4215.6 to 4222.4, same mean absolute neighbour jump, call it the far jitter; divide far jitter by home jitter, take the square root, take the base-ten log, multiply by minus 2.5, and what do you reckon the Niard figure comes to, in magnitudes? 0.4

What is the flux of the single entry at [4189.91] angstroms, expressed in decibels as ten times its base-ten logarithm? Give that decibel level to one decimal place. 11.9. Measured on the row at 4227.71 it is 13.8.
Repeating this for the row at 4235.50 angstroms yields 12.5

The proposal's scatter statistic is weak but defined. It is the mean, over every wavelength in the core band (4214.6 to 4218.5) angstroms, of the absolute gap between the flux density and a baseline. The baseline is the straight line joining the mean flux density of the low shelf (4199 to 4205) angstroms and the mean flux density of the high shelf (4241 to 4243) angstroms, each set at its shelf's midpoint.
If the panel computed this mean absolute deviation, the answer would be 3.1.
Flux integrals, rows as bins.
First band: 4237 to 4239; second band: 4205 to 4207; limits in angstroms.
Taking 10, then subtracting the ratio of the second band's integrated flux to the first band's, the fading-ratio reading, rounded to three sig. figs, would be 9.09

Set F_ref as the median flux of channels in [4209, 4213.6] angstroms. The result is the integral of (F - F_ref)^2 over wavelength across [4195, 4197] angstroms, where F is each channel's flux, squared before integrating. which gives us 58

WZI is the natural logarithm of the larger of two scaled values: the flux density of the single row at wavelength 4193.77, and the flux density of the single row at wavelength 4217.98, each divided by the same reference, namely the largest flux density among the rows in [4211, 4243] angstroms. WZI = -0.29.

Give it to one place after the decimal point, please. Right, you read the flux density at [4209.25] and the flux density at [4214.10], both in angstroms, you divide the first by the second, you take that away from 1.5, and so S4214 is 0.8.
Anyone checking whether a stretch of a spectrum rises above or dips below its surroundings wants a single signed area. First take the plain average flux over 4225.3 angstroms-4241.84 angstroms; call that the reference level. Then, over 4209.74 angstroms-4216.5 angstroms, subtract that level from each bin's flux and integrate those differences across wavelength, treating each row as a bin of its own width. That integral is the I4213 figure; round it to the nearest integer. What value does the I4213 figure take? 12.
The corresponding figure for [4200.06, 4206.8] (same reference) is 1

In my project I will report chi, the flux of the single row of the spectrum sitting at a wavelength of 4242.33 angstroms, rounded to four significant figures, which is 26.68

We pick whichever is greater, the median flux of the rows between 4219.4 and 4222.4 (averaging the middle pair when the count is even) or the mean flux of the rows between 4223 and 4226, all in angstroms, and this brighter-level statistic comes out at 27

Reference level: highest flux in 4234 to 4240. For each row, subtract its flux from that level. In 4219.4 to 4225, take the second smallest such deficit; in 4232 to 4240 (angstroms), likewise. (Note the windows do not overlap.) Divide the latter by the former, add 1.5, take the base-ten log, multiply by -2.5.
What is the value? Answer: -2.0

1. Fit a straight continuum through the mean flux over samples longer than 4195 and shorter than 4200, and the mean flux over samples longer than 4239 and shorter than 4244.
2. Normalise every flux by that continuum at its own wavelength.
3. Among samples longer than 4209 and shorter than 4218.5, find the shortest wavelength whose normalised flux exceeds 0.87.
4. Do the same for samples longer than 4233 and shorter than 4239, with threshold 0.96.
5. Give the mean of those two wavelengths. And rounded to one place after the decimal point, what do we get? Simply 4224.3 angstroms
